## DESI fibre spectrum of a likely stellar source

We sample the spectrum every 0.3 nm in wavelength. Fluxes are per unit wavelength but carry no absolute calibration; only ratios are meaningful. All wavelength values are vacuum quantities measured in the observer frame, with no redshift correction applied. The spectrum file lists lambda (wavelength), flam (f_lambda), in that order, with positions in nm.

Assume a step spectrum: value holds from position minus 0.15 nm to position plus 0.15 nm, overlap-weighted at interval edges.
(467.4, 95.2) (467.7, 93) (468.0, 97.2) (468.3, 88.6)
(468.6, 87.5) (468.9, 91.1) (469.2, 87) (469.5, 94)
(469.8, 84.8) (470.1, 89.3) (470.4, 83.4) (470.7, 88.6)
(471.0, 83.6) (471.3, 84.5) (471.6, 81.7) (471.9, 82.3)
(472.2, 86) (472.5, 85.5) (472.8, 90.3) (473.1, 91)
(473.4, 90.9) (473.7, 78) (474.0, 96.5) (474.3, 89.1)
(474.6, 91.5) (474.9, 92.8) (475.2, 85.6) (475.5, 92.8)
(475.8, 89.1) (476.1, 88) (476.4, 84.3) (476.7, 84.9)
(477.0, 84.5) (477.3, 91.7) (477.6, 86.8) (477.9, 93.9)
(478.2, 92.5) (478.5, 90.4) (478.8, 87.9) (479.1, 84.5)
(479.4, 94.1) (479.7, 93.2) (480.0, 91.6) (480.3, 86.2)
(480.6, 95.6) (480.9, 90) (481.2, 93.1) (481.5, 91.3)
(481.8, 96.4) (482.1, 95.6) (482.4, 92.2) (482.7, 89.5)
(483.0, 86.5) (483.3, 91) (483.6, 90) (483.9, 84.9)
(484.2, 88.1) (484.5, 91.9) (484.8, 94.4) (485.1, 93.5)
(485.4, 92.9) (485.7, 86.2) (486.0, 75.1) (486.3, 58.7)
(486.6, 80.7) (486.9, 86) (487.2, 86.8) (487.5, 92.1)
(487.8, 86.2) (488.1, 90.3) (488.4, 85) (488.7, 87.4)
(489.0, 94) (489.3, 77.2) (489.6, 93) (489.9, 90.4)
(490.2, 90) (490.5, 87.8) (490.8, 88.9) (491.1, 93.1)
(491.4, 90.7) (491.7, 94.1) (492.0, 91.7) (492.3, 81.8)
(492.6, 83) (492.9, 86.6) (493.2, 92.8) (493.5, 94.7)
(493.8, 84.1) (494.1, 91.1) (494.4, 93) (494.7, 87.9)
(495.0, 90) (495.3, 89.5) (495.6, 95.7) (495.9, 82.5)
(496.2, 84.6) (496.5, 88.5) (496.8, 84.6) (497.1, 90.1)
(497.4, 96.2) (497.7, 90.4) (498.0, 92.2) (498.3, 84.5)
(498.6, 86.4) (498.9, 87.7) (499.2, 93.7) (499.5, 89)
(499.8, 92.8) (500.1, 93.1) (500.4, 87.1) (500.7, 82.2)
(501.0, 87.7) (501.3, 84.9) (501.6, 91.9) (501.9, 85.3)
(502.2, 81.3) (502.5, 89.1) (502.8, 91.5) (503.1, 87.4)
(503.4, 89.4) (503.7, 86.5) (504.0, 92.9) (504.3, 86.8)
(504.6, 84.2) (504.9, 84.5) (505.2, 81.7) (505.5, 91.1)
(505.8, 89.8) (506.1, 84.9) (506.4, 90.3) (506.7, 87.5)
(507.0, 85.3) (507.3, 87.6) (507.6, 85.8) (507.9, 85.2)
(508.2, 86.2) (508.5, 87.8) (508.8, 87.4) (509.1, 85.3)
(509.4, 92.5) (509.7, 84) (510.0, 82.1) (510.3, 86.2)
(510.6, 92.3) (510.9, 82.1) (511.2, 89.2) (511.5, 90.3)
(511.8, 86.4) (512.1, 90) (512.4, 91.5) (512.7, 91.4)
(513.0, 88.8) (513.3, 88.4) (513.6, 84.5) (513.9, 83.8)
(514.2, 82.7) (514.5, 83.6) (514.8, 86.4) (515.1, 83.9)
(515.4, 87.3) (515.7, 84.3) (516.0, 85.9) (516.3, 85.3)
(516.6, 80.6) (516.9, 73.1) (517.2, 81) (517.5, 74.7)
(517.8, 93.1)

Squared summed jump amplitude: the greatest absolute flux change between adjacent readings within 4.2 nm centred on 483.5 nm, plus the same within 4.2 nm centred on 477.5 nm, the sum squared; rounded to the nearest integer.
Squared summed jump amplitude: 216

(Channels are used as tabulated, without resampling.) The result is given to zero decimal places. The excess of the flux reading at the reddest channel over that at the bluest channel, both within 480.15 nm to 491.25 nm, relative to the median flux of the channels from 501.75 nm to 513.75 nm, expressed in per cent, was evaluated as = 8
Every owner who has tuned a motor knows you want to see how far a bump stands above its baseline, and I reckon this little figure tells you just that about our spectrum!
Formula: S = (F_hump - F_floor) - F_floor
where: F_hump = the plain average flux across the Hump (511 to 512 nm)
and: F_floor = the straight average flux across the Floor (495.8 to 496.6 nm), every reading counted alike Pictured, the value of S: -82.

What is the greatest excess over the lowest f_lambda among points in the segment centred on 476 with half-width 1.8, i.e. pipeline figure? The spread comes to 8.5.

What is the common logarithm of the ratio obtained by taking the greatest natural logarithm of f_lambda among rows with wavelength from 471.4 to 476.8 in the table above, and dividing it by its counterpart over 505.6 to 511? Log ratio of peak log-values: 0.0040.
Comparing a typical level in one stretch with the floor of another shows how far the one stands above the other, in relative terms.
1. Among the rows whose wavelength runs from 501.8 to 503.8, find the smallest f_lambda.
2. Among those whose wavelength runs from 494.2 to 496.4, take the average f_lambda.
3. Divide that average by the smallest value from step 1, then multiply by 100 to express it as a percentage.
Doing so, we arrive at 110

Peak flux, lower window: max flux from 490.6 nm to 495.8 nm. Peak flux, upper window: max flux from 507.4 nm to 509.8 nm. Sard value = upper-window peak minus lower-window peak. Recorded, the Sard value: -3.2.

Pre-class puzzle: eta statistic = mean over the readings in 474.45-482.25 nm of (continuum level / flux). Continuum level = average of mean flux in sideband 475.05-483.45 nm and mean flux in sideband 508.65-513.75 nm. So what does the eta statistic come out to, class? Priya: 0.987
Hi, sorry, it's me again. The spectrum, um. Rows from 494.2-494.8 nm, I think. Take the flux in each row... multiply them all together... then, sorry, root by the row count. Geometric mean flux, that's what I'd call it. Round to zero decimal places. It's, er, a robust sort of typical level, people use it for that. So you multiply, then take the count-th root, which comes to 90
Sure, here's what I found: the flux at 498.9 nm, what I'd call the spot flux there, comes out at 87.7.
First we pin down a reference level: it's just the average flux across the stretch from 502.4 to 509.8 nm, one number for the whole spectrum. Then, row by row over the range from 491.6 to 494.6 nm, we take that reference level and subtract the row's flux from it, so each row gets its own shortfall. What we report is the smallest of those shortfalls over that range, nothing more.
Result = -7.3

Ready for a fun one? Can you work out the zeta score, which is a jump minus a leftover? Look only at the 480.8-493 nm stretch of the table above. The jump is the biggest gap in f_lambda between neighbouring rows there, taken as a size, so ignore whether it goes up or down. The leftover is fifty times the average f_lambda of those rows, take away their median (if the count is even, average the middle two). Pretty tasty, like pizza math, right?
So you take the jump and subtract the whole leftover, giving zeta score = -4300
